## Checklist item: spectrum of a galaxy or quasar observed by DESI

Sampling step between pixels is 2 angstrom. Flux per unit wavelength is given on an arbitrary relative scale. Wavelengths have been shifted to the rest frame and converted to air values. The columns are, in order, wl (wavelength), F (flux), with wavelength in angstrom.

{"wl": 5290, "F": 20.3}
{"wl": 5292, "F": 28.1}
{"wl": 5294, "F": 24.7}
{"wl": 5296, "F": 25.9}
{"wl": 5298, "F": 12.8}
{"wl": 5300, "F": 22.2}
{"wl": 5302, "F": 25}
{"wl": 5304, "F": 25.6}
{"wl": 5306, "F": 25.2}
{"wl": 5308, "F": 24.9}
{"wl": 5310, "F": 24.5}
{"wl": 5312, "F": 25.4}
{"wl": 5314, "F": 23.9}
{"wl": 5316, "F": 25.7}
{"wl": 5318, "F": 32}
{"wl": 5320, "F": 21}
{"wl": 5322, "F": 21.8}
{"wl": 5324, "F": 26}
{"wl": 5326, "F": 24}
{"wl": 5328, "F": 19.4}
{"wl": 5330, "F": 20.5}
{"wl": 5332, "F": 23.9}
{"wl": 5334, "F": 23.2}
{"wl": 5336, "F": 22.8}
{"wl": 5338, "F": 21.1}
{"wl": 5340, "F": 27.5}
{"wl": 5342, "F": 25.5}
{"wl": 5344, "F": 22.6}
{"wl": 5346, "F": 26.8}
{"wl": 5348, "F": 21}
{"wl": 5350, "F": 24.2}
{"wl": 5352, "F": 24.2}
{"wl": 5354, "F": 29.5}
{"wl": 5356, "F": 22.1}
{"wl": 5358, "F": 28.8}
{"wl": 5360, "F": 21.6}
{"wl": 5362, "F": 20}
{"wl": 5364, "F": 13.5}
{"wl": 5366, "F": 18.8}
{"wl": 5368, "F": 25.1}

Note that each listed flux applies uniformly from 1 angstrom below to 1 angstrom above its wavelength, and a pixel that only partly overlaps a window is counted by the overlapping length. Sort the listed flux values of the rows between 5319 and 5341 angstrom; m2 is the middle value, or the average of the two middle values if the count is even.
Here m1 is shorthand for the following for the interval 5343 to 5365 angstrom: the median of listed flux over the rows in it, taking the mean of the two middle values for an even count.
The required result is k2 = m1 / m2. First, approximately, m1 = 22.6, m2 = 22.8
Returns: 0.99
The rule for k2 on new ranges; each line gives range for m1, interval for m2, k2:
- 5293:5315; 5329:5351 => 1.07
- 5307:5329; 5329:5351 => 1.06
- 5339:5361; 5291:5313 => 0.97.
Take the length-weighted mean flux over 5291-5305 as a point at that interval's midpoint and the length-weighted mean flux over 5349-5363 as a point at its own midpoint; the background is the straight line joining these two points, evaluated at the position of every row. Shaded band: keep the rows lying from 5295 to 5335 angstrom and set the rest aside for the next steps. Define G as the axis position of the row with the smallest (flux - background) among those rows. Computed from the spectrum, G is 5298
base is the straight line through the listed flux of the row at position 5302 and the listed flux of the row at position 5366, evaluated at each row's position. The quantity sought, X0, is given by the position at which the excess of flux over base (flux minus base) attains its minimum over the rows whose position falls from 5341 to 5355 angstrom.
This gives 5348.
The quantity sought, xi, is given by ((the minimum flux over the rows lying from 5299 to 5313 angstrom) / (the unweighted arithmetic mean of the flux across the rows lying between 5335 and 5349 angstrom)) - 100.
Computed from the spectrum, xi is -99.1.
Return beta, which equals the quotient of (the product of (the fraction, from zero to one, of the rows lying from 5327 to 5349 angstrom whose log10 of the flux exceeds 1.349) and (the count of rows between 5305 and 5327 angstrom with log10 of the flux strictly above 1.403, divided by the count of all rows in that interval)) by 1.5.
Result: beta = 0.154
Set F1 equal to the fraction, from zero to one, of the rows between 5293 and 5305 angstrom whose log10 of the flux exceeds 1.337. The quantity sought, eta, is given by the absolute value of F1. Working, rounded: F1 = 0.83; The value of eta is 0.8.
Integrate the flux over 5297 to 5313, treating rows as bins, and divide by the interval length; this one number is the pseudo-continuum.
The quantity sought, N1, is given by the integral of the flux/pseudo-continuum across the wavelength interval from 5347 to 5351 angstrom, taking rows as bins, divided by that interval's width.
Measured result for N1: 0.97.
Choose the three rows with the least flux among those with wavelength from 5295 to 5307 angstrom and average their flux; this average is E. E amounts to 20.0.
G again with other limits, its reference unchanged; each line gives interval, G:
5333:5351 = 5348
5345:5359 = 5348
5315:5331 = 5328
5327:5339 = 5328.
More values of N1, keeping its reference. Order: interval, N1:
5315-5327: 1.08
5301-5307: 1.09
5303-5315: 1.07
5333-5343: 1.04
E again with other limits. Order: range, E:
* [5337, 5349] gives 21.6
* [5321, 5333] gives 20.6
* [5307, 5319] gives 24.4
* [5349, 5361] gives 22.6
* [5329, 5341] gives 21.5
